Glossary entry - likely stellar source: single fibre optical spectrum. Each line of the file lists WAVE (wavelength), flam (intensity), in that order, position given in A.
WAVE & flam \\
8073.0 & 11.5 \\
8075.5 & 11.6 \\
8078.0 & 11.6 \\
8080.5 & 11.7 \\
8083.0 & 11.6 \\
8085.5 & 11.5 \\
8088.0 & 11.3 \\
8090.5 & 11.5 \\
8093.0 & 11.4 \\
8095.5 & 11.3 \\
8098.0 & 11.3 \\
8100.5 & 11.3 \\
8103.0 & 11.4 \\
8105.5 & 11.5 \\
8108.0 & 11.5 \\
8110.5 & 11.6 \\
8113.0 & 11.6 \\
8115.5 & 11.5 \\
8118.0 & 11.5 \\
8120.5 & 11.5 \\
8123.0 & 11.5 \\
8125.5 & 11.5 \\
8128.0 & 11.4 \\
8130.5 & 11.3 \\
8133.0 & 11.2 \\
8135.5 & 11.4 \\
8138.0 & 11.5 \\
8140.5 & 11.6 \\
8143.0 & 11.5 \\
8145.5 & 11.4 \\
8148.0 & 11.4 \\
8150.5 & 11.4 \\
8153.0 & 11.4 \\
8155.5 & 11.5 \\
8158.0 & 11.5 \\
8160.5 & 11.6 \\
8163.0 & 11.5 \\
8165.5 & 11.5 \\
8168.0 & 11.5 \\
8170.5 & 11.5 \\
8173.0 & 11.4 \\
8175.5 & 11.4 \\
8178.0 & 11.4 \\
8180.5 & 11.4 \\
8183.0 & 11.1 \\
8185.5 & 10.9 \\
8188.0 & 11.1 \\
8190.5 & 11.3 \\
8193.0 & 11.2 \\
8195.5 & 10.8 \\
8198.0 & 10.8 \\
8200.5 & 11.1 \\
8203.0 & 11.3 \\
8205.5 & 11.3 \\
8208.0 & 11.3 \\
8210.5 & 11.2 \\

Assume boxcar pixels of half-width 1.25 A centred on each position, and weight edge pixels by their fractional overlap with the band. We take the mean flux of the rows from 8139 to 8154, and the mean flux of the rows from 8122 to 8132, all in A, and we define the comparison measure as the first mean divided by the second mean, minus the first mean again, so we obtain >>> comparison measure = -10.4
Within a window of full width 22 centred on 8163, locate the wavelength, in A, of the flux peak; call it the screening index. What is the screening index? 8160.5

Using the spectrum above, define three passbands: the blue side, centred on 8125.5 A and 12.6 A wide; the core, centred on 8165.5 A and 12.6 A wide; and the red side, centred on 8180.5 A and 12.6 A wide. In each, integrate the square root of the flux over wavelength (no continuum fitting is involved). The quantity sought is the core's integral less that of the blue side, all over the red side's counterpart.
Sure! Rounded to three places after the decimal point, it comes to 0.004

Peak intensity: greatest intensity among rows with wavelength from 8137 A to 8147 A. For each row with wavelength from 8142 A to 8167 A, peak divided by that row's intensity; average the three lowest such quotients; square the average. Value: 1.01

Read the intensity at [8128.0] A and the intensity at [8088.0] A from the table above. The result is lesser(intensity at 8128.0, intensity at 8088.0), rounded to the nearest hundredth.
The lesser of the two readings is 11.30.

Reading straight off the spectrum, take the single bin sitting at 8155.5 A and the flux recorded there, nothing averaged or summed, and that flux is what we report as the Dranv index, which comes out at 11.5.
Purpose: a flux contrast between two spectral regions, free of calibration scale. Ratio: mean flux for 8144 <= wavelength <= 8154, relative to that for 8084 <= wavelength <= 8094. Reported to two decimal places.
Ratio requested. 1.00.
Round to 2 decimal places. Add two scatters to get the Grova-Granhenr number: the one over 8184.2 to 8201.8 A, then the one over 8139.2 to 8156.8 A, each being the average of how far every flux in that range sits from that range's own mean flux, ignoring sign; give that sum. 0.23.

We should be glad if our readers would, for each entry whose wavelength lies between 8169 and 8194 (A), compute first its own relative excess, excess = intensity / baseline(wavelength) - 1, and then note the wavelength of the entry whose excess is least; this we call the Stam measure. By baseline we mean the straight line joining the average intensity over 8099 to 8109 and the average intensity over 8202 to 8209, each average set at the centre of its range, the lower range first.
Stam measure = 8185.5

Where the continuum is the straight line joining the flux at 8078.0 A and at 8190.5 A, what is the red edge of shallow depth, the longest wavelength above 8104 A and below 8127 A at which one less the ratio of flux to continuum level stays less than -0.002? 8125.5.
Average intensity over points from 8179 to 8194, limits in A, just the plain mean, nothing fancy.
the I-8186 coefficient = 11.2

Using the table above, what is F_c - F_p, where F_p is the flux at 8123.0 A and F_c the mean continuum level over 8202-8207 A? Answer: -0.20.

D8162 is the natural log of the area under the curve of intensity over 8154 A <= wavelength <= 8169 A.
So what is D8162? 5.2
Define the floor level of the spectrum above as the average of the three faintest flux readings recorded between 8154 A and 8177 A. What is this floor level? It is 11.4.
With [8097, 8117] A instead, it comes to 11.3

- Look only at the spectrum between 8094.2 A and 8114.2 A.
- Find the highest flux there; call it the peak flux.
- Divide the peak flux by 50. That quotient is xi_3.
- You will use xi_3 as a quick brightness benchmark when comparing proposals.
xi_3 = 0.232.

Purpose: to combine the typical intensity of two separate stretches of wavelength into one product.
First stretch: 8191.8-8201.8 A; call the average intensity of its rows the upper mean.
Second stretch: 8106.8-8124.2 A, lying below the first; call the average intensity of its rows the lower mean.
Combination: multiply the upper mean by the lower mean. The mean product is 127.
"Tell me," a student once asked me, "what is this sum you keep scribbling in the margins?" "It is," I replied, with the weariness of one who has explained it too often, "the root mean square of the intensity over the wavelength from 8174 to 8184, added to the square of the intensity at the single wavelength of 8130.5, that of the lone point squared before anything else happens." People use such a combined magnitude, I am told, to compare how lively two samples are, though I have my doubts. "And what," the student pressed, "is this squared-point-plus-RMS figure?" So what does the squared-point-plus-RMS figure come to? 139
